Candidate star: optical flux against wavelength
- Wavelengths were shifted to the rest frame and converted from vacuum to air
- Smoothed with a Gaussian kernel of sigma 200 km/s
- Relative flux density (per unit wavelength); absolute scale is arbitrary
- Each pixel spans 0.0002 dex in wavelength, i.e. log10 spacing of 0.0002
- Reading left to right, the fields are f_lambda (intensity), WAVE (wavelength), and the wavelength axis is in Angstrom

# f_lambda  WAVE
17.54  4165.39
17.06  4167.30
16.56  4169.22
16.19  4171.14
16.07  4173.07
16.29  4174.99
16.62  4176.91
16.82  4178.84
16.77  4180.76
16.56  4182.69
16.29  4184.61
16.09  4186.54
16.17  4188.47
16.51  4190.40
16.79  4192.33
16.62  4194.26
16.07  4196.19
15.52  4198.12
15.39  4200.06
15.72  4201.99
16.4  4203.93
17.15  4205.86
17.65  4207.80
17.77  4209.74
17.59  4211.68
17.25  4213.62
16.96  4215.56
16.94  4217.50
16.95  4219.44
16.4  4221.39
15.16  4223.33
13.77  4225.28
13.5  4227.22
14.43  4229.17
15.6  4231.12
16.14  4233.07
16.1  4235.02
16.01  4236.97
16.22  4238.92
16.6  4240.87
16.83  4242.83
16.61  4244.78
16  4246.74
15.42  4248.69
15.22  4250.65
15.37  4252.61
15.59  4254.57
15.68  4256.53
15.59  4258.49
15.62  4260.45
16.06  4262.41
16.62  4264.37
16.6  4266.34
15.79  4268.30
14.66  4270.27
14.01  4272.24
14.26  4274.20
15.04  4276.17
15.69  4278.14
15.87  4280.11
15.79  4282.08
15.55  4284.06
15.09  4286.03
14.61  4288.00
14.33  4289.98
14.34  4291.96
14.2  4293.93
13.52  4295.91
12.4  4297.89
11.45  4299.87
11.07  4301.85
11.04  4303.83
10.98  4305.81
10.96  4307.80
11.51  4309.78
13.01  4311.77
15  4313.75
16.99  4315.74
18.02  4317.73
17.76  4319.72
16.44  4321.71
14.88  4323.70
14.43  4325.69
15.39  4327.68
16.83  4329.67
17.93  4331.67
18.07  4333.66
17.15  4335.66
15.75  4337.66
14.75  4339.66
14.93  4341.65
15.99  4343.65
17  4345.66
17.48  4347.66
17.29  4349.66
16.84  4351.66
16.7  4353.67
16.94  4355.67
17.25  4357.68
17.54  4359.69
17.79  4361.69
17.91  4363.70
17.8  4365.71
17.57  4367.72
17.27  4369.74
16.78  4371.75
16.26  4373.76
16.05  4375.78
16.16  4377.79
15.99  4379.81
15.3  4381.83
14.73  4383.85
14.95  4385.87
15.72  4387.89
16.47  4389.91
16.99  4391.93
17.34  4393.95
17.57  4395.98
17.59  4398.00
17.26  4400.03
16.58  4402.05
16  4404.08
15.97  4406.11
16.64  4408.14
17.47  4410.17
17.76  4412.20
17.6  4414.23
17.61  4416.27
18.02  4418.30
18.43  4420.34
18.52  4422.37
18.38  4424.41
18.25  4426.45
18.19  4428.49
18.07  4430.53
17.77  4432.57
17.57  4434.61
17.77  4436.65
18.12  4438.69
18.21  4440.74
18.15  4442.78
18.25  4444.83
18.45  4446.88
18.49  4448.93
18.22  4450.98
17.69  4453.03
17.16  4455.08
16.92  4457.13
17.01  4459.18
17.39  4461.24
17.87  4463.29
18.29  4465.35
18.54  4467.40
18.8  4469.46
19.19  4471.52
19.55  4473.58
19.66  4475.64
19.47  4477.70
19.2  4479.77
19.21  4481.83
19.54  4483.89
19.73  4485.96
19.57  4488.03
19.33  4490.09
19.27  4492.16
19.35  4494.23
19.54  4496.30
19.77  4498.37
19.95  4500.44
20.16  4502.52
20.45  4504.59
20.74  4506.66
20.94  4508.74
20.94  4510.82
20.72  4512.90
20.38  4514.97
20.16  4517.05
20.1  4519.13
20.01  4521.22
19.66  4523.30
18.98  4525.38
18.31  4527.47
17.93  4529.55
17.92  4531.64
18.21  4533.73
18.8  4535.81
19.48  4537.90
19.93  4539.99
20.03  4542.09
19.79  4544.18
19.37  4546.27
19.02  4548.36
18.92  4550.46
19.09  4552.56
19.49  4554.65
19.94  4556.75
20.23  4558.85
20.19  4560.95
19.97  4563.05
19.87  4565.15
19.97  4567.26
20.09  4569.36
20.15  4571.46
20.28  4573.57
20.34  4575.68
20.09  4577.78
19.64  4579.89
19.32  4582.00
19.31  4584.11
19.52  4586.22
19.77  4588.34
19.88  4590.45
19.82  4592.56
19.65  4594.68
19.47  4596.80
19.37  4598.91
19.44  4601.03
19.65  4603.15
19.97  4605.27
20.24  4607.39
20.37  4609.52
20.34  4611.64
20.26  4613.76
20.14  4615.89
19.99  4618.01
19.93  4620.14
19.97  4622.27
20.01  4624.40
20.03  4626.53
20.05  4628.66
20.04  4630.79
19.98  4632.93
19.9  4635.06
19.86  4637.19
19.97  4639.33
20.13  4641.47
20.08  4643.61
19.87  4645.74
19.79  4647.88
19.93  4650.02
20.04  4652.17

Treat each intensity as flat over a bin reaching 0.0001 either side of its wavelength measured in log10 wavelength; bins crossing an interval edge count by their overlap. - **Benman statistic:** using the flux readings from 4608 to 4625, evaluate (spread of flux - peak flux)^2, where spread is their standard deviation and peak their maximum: 408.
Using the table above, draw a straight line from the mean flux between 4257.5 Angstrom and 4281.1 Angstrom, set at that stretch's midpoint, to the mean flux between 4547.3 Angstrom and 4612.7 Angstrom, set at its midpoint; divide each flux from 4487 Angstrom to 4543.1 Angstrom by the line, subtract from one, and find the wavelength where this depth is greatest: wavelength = 4531.64 Angstrom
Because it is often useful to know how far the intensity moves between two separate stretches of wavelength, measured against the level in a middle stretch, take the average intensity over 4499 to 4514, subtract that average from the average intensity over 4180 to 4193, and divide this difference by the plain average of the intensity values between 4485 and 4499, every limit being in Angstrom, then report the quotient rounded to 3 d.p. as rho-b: -0.210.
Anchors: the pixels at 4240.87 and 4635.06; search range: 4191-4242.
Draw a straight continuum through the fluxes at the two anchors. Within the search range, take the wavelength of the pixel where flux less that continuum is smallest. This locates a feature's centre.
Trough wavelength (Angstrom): 4227.22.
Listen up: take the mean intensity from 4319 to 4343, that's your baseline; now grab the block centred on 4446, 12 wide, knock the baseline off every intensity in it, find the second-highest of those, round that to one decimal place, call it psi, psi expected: 2.3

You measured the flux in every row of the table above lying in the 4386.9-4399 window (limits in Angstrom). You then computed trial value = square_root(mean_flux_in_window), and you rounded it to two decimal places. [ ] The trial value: 4.12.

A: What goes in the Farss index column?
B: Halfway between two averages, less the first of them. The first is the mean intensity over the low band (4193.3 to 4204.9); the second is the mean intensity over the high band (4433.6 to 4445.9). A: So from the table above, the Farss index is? 1.03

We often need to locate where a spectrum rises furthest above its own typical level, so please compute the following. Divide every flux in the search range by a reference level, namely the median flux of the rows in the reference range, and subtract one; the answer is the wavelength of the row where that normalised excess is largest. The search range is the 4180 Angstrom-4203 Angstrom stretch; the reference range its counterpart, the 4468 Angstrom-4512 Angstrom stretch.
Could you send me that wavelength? 4192.33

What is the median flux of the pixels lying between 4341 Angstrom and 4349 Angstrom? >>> 16.5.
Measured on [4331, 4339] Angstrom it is 17.5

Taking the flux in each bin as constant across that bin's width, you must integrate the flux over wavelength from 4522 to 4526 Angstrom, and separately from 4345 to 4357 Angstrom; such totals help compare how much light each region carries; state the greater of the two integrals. 205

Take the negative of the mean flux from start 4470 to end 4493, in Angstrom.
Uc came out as -19.4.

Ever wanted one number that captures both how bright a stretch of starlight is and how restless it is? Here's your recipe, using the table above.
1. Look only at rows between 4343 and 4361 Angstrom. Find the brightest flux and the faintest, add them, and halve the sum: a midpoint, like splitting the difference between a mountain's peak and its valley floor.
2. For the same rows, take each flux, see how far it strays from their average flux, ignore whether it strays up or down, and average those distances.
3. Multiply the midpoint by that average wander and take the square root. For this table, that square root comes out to 2.40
